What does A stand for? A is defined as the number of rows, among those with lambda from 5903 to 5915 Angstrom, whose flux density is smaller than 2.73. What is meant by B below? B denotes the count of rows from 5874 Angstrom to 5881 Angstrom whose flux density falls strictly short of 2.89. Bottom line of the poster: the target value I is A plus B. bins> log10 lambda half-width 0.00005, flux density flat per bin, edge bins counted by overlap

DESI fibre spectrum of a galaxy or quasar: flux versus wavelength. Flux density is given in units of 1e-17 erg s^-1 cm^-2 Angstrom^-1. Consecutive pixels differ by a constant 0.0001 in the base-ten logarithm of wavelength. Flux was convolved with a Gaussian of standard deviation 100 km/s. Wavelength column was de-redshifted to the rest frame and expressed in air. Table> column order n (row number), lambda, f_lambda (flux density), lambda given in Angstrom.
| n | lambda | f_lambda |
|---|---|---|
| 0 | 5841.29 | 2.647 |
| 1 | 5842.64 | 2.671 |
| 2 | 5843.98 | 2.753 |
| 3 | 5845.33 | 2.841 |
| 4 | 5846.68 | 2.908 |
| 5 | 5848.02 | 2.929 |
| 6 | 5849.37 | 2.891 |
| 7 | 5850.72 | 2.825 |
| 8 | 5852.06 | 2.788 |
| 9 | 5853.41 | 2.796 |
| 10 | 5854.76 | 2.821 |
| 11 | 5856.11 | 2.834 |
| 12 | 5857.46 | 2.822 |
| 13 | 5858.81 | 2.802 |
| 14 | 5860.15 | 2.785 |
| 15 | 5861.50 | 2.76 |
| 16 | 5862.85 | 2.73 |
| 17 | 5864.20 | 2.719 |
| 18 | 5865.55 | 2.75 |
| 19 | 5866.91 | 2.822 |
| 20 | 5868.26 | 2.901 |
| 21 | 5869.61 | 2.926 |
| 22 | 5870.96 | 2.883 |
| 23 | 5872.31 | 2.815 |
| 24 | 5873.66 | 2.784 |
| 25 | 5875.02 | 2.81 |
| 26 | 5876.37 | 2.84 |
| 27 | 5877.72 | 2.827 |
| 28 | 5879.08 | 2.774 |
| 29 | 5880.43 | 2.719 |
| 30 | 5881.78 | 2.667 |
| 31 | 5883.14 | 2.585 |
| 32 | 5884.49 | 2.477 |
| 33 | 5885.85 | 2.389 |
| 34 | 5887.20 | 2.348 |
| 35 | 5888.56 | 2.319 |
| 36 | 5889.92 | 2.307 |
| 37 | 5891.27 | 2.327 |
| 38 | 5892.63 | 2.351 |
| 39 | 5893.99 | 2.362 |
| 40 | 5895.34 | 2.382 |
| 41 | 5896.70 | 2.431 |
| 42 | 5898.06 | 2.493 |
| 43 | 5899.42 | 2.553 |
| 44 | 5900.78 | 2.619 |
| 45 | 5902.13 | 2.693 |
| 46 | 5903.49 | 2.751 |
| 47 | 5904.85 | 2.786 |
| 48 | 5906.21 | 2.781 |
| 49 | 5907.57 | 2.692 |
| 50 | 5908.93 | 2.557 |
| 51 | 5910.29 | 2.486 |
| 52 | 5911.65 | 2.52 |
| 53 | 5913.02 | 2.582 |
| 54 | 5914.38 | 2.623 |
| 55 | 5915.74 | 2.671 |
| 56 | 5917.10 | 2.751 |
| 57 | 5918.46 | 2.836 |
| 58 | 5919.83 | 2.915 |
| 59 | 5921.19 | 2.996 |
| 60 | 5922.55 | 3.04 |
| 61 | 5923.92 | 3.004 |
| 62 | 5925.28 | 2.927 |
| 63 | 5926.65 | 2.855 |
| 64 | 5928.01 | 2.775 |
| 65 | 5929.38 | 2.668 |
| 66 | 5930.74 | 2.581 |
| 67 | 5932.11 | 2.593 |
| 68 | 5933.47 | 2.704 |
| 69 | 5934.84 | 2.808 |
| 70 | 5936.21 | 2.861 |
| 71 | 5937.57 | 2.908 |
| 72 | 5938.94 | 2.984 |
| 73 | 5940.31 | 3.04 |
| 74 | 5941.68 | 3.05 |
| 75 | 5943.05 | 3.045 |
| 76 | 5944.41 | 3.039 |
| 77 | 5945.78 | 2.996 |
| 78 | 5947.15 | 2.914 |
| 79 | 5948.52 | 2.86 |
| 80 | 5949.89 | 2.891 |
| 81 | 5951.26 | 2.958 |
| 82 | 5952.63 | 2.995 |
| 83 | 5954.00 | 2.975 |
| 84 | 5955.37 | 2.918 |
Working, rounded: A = 6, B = 5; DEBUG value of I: 11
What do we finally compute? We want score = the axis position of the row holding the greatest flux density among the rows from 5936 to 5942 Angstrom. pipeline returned 5941.68 Angstrom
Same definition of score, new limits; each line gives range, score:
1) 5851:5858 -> 5856.11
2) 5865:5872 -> 5869.61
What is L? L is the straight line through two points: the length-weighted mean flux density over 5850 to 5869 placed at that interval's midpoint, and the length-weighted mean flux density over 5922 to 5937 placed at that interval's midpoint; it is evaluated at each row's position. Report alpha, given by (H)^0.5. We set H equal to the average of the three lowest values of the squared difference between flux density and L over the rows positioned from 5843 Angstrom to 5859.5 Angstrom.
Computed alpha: 0.006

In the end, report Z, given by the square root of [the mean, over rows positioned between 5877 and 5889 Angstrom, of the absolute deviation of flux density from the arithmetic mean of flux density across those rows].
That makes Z 0.40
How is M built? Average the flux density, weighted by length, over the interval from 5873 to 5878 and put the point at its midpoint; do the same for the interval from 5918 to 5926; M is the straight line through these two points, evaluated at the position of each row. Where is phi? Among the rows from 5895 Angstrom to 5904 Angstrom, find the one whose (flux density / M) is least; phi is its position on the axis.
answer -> 5895.34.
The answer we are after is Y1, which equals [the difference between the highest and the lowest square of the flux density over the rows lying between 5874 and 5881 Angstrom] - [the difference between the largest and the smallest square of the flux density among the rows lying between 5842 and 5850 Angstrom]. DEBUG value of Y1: -0.8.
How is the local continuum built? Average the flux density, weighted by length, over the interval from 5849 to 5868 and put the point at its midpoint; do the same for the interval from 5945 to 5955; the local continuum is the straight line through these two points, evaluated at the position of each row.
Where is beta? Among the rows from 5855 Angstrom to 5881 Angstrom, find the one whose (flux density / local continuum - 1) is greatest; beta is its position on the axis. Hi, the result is 5869.61 Angstrom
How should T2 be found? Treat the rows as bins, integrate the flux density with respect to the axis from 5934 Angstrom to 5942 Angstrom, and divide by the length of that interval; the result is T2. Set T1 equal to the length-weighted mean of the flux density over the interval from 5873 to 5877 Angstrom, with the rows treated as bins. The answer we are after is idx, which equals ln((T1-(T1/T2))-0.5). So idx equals 0.30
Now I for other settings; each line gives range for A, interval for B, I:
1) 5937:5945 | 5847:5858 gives 6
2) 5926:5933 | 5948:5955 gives 4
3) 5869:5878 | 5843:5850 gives 2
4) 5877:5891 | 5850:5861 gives 16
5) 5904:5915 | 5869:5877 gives 11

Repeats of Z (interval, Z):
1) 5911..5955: 0.37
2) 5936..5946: 0.23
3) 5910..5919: 0.31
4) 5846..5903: 0.41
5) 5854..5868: 0.19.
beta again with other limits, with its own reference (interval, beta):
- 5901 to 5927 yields 5922.55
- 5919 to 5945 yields 5922.55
